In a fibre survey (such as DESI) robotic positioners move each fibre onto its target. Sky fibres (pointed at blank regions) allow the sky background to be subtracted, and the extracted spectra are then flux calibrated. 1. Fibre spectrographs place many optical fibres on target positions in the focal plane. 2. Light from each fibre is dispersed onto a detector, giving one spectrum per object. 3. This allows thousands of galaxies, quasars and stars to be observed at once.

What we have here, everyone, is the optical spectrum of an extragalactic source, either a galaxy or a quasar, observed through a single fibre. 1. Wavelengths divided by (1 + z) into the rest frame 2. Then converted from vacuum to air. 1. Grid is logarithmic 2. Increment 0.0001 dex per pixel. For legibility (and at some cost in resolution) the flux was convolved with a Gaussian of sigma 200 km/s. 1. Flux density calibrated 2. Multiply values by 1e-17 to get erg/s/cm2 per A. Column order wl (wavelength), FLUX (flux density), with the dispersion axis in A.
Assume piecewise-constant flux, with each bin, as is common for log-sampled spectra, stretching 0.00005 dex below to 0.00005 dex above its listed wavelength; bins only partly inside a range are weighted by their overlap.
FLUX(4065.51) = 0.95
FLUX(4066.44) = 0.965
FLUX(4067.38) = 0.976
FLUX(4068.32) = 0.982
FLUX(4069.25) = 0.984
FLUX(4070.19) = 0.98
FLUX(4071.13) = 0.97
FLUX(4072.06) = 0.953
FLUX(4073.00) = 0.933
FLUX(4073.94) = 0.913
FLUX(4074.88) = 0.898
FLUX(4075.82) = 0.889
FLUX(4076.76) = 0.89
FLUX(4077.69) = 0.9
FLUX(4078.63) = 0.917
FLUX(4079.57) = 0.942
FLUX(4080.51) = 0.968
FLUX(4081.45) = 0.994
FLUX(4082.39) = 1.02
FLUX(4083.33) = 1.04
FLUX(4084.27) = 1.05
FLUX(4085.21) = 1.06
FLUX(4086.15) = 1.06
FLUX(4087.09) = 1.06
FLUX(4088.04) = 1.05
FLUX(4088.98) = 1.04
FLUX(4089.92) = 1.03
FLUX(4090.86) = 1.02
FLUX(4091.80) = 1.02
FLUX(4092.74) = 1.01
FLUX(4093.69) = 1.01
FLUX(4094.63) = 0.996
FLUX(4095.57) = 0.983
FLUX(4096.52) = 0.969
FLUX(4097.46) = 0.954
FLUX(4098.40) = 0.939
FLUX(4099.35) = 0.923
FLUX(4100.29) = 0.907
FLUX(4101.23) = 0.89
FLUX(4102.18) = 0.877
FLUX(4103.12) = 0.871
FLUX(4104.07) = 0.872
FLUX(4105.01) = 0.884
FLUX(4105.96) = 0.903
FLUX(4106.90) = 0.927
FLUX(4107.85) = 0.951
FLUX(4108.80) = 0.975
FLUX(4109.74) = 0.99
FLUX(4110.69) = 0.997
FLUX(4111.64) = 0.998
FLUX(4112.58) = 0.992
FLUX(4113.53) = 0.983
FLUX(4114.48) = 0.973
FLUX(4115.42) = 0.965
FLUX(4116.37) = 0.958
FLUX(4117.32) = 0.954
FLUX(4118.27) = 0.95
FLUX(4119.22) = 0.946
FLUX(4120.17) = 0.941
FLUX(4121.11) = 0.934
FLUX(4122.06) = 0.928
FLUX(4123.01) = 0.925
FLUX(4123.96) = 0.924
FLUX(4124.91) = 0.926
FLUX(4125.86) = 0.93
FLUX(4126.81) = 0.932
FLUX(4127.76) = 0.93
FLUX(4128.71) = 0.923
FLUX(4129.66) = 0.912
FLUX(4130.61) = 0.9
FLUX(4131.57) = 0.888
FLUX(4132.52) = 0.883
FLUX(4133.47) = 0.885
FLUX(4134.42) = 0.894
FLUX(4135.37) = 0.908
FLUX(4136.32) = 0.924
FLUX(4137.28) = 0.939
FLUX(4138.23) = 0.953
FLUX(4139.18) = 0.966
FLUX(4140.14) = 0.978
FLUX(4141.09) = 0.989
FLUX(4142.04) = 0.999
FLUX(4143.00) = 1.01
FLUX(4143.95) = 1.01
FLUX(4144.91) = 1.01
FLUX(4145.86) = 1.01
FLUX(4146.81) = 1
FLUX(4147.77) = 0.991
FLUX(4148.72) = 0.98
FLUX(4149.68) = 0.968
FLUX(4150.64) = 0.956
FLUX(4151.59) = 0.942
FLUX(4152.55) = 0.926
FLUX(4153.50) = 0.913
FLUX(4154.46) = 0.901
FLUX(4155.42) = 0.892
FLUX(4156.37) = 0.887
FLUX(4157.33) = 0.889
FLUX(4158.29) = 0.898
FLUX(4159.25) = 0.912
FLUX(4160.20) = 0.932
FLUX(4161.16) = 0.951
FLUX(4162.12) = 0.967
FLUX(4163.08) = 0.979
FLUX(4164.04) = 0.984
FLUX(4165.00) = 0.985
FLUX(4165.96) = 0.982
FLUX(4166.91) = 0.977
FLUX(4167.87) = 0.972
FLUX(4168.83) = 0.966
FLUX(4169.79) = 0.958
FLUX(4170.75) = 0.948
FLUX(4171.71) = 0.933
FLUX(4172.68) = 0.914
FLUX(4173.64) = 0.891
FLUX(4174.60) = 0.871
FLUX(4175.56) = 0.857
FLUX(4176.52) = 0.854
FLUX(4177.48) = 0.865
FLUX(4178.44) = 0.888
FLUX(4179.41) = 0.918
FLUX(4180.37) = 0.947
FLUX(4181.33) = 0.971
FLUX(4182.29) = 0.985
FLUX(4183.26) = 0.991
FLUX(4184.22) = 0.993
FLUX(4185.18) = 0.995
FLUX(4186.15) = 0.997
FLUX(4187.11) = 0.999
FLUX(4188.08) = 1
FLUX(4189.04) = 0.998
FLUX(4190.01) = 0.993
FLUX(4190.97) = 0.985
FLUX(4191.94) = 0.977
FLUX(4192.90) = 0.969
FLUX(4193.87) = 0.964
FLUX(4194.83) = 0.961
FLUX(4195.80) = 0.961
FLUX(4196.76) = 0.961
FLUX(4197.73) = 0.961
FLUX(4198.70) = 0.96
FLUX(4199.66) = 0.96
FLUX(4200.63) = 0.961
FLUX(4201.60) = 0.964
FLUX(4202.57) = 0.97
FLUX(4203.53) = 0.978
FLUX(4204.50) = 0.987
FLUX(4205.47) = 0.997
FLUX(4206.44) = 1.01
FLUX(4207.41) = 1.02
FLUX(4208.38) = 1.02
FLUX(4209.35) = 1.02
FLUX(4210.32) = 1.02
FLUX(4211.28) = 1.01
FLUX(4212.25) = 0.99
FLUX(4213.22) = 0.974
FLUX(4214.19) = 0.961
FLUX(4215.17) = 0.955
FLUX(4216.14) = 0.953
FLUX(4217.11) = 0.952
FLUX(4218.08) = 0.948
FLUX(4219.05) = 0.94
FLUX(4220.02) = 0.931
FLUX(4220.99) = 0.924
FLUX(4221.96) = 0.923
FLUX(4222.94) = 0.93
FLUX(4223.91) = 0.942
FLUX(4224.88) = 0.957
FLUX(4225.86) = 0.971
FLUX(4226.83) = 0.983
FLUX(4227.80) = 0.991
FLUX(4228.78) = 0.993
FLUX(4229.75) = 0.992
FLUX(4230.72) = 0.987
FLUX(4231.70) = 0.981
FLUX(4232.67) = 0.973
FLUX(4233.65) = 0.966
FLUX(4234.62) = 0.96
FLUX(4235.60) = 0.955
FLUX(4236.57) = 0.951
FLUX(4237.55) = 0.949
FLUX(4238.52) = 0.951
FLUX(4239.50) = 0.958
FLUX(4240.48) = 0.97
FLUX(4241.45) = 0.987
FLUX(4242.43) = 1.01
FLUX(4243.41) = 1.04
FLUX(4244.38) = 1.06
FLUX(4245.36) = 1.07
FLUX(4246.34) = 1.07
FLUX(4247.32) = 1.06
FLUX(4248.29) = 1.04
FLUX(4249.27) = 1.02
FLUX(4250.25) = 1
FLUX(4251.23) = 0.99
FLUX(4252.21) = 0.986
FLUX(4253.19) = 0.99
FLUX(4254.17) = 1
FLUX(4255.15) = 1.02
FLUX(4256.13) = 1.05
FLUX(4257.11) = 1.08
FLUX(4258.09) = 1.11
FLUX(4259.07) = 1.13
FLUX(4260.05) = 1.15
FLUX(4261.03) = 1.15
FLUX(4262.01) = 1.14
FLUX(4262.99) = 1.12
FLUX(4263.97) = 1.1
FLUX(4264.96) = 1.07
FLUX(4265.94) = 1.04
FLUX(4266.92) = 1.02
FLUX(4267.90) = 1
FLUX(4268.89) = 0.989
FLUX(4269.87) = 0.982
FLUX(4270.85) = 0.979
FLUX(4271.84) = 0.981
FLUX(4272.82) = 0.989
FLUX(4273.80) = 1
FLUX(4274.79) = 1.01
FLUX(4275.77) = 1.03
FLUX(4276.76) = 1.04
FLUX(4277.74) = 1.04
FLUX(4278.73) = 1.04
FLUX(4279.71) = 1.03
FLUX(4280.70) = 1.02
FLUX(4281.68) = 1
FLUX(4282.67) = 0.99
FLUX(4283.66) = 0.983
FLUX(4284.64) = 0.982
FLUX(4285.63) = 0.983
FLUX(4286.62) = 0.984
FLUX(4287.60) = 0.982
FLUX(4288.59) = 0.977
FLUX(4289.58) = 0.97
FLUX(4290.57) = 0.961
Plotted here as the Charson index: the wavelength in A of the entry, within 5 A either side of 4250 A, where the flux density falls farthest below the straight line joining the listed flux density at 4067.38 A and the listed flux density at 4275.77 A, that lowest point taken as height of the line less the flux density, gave 4252.21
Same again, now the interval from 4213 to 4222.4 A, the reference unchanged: 4221.96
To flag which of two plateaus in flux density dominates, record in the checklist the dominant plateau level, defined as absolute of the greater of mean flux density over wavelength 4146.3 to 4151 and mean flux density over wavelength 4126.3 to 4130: 0.979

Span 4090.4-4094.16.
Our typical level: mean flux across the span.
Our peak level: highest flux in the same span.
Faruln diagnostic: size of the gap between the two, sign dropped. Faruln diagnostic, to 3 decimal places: 0.005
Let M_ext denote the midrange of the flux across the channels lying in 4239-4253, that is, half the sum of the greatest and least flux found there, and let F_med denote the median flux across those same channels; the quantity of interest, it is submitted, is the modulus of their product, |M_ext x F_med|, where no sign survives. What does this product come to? 1.03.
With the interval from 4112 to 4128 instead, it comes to 0.90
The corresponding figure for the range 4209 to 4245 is 0.96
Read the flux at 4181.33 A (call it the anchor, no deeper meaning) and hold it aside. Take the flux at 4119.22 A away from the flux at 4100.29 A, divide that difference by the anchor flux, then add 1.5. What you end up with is 1.46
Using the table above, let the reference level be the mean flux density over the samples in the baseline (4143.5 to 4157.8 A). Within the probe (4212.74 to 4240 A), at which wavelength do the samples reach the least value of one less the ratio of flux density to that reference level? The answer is 4228.78 A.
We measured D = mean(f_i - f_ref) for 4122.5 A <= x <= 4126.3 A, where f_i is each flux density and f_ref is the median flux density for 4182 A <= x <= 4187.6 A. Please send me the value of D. -0.07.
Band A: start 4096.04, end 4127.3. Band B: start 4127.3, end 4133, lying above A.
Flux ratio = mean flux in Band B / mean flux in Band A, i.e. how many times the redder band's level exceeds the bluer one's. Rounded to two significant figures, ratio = 0.96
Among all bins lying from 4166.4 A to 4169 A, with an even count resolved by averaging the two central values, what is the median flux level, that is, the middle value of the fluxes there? 0.97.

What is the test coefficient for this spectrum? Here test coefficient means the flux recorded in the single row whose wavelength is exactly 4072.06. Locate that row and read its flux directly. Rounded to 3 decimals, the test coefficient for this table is 0.953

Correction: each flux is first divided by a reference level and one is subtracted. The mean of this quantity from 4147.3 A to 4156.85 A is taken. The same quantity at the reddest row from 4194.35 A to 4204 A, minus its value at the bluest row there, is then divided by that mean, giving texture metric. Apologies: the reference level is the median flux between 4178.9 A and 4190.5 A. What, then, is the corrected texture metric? -0.3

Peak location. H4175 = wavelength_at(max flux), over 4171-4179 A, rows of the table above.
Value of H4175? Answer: 4171.71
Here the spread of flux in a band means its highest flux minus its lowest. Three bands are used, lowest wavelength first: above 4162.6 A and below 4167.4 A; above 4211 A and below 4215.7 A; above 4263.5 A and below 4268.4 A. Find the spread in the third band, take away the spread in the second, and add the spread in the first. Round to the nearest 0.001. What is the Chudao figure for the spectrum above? 0.053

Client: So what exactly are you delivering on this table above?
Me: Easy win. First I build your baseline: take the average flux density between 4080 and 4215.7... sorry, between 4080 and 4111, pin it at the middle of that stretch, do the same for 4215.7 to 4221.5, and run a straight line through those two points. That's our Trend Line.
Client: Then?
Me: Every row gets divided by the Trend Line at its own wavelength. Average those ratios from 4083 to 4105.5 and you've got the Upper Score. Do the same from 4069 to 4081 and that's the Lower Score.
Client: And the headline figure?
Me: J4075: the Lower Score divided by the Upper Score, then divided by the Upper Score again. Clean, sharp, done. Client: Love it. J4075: 0.945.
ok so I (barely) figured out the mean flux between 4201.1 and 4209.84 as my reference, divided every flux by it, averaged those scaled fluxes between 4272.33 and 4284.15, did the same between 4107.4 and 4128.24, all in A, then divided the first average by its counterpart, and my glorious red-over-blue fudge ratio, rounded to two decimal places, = 1.06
